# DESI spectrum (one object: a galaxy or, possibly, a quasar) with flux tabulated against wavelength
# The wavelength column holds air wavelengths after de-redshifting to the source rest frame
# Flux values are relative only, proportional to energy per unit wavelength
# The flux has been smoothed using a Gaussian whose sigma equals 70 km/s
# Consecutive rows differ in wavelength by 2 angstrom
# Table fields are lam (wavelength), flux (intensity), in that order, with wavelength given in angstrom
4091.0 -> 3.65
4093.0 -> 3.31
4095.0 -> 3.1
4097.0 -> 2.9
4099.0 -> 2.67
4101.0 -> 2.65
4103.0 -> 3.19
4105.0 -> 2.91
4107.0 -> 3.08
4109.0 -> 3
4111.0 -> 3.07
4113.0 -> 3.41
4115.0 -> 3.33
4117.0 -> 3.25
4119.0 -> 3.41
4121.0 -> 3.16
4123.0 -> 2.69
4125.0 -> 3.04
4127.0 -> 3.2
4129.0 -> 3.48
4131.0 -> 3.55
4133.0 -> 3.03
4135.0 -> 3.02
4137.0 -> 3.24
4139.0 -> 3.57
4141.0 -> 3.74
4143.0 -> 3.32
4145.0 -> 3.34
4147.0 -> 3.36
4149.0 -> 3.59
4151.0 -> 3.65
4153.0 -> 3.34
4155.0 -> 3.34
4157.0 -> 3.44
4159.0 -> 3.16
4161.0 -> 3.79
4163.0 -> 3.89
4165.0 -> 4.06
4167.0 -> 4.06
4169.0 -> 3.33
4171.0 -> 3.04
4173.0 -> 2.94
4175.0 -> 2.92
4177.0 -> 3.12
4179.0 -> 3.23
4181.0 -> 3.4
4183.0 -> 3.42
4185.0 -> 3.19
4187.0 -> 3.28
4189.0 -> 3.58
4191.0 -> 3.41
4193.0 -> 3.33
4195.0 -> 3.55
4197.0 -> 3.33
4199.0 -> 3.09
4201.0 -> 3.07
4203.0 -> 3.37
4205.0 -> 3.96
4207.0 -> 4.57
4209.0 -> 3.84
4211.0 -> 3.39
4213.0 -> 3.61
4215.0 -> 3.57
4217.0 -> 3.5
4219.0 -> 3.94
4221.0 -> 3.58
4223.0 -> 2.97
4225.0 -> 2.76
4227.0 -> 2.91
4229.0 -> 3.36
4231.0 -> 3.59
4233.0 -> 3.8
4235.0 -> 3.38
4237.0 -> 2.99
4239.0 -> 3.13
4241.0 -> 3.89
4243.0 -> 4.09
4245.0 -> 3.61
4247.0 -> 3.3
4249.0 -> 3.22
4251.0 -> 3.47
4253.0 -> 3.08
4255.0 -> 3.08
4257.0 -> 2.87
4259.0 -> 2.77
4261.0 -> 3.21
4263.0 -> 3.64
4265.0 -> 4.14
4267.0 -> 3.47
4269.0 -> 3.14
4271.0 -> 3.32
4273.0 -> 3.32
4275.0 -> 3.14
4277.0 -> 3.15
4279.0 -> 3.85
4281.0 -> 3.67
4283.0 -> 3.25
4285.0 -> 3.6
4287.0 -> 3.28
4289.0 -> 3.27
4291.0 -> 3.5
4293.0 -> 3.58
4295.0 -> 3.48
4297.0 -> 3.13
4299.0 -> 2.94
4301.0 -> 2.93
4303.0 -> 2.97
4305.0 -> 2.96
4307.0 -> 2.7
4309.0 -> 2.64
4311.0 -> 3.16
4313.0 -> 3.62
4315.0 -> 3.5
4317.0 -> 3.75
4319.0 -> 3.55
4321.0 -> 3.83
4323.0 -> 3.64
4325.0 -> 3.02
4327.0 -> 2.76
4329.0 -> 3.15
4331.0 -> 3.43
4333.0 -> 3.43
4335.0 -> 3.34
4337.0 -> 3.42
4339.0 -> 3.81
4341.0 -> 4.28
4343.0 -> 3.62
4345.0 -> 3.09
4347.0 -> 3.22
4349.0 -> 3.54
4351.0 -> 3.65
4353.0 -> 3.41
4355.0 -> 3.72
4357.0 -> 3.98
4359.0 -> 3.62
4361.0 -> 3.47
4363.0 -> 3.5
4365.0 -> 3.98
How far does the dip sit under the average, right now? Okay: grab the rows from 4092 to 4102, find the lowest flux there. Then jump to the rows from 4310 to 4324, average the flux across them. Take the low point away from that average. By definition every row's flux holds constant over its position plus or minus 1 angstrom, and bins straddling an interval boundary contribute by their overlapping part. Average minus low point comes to 0.93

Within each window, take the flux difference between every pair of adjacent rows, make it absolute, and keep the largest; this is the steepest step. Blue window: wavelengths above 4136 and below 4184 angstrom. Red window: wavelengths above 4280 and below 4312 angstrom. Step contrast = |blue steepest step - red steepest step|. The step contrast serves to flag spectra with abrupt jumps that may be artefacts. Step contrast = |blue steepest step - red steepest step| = 0.21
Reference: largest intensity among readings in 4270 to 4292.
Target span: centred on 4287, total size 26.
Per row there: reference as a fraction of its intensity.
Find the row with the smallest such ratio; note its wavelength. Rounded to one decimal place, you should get 4279.0 angstrom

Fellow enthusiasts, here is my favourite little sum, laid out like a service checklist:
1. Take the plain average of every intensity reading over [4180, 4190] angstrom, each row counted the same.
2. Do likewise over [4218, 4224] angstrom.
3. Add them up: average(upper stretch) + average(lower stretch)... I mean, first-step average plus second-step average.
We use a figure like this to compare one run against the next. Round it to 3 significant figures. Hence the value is 6.87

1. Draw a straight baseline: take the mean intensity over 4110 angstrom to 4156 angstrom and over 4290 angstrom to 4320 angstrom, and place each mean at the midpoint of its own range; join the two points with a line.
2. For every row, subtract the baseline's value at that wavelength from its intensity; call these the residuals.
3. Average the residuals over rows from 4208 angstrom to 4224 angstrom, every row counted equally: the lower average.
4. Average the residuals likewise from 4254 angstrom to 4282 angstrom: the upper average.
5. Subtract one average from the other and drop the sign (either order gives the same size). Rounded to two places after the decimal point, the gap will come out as 0.18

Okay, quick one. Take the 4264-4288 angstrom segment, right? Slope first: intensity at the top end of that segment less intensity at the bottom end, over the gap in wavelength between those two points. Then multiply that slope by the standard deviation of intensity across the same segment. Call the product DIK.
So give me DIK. -0.012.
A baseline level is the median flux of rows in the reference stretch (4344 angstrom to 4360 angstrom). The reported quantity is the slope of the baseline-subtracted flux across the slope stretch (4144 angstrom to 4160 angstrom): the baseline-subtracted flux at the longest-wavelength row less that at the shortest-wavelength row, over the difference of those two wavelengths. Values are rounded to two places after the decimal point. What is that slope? -0.01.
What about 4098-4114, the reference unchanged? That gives 0.05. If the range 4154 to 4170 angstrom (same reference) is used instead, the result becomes 0.00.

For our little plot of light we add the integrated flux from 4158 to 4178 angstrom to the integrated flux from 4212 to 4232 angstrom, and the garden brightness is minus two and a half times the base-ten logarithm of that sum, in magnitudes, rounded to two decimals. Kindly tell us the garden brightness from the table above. -5.34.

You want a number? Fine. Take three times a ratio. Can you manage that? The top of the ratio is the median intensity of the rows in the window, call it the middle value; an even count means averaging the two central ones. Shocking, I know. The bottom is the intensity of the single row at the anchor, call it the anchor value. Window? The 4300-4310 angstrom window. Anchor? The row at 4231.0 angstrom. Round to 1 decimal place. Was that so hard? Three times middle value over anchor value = 2.4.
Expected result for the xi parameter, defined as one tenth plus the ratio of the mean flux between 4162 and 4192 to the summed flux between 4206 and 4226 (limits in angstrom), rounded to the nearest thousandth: 0.195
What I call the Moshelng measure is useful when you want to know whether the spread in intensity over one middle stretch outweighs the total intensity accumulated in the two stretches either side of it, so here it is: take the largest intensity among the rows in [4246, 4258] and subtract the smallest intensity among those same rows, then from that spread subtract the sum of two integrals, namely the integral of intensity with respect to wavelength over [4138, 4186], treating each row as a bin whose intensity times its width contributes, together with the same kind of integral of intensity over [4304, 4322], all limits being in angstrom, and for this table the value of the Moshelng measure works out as -223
